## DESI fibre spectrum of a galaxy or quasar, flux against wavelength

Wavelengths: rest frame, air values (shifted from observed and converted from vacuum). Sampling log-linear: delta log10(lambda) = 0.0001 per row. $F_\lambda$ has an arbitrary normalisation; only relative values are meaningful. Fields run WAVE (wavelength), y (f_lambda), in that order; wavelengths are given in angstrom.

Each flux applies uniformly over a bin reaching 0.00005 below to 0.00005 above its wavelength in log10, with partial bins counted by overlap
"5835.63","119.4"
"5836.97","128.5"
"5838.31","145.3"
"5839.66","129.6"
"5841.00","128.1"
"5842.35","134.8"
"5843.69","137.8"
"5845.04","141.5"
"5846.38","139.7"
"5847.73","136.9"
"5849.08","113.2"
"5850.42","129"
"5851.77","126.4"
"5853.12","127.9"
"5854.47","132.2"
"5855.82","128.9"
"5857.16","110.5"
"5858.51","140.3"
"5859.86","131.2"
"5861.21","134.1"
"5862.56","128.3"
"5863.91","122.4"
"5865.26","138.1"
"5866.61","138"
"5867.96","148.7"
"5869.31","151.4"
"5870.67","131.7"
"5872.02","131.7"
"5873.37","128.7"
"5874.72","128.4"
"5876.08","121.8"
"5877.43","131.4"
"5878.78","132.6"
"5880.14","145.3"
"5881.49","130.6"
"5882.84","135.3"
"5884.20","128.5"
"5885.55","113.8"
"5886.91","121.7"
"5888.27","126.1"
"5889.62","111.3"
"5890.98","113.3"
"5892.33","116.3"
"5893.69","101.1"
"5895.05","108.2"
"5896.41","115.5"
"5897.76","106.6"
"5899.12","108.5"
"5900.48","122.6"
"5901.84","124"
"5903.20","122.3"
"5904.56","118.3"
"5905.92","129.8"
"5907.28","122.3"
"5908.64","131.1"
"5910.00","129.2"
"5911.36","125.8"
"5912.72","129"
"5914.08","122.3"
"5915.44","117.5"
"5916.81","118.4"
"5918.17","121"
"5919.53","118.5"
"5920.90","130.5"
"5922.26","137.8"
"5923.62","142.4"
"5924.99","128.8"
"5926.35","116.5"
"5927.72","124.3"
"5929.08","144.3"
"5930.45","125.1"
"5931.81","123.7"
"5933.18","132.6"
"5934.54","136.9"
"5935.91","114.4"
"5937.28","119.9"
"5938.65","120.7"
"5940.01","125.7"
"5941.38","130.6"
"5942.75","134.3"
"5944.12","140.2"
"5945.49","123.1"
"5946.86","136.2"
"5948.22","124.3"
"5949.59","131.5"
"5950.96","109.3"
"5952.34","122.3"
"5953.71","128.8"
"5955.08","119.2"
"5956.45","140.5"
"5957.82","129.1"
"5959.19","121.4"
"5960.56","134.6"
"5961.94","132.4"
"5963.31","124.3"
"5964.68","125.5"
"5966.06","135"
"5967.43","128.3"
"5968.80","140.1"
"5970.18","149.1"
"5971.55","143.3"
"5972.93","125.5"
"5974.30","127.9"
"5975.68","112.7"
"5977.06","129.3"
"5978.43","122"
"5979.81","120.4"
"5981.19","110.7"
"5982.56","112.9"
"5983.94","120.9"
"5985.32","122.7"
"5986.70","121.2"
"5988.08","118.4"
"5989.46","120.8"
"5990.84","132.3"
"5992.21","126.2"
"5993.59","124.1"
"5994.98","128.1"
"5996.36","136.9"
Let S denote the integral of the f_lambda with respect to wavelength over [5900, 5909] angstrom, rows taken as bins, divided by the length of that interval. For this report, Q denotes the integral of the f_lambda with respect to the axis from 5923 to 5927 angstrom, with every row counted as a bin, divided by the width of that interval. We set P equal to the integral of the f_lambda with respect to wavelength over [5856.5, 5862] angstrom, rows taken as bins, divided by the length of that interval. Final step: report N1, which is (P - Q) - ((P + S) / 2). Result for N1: -127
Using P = 129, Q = 129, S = 124.1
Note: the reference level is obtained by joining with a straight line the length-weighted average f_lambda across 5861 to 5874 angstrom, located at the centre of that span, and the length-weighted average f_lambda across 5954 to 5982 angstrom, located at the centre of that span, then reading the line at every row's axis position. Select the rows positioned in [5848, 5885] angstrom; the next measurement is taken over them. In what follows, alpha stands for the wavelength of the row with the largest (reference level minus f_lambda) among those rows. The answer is 5857.16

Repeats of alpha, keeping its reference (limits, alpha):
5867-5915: 5893.69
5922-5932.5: 5926.35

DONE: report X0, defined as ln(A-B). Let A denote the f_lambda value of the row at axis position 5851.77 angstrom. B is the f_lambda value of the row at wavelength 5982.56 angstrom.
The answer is 2.60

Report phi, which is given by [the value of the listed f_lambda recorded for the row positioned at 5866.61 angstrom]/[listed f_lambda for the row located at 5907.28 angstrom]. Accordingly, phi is 1.13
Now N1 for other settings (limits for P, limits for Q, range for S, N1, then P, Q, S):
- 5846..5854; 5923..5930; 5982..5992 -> -127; 128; 131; 121.7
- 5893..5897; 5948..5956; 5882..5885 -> -135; 108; 123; 131.2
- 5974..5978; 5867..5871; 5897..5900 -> -137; 123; 144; 108.9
